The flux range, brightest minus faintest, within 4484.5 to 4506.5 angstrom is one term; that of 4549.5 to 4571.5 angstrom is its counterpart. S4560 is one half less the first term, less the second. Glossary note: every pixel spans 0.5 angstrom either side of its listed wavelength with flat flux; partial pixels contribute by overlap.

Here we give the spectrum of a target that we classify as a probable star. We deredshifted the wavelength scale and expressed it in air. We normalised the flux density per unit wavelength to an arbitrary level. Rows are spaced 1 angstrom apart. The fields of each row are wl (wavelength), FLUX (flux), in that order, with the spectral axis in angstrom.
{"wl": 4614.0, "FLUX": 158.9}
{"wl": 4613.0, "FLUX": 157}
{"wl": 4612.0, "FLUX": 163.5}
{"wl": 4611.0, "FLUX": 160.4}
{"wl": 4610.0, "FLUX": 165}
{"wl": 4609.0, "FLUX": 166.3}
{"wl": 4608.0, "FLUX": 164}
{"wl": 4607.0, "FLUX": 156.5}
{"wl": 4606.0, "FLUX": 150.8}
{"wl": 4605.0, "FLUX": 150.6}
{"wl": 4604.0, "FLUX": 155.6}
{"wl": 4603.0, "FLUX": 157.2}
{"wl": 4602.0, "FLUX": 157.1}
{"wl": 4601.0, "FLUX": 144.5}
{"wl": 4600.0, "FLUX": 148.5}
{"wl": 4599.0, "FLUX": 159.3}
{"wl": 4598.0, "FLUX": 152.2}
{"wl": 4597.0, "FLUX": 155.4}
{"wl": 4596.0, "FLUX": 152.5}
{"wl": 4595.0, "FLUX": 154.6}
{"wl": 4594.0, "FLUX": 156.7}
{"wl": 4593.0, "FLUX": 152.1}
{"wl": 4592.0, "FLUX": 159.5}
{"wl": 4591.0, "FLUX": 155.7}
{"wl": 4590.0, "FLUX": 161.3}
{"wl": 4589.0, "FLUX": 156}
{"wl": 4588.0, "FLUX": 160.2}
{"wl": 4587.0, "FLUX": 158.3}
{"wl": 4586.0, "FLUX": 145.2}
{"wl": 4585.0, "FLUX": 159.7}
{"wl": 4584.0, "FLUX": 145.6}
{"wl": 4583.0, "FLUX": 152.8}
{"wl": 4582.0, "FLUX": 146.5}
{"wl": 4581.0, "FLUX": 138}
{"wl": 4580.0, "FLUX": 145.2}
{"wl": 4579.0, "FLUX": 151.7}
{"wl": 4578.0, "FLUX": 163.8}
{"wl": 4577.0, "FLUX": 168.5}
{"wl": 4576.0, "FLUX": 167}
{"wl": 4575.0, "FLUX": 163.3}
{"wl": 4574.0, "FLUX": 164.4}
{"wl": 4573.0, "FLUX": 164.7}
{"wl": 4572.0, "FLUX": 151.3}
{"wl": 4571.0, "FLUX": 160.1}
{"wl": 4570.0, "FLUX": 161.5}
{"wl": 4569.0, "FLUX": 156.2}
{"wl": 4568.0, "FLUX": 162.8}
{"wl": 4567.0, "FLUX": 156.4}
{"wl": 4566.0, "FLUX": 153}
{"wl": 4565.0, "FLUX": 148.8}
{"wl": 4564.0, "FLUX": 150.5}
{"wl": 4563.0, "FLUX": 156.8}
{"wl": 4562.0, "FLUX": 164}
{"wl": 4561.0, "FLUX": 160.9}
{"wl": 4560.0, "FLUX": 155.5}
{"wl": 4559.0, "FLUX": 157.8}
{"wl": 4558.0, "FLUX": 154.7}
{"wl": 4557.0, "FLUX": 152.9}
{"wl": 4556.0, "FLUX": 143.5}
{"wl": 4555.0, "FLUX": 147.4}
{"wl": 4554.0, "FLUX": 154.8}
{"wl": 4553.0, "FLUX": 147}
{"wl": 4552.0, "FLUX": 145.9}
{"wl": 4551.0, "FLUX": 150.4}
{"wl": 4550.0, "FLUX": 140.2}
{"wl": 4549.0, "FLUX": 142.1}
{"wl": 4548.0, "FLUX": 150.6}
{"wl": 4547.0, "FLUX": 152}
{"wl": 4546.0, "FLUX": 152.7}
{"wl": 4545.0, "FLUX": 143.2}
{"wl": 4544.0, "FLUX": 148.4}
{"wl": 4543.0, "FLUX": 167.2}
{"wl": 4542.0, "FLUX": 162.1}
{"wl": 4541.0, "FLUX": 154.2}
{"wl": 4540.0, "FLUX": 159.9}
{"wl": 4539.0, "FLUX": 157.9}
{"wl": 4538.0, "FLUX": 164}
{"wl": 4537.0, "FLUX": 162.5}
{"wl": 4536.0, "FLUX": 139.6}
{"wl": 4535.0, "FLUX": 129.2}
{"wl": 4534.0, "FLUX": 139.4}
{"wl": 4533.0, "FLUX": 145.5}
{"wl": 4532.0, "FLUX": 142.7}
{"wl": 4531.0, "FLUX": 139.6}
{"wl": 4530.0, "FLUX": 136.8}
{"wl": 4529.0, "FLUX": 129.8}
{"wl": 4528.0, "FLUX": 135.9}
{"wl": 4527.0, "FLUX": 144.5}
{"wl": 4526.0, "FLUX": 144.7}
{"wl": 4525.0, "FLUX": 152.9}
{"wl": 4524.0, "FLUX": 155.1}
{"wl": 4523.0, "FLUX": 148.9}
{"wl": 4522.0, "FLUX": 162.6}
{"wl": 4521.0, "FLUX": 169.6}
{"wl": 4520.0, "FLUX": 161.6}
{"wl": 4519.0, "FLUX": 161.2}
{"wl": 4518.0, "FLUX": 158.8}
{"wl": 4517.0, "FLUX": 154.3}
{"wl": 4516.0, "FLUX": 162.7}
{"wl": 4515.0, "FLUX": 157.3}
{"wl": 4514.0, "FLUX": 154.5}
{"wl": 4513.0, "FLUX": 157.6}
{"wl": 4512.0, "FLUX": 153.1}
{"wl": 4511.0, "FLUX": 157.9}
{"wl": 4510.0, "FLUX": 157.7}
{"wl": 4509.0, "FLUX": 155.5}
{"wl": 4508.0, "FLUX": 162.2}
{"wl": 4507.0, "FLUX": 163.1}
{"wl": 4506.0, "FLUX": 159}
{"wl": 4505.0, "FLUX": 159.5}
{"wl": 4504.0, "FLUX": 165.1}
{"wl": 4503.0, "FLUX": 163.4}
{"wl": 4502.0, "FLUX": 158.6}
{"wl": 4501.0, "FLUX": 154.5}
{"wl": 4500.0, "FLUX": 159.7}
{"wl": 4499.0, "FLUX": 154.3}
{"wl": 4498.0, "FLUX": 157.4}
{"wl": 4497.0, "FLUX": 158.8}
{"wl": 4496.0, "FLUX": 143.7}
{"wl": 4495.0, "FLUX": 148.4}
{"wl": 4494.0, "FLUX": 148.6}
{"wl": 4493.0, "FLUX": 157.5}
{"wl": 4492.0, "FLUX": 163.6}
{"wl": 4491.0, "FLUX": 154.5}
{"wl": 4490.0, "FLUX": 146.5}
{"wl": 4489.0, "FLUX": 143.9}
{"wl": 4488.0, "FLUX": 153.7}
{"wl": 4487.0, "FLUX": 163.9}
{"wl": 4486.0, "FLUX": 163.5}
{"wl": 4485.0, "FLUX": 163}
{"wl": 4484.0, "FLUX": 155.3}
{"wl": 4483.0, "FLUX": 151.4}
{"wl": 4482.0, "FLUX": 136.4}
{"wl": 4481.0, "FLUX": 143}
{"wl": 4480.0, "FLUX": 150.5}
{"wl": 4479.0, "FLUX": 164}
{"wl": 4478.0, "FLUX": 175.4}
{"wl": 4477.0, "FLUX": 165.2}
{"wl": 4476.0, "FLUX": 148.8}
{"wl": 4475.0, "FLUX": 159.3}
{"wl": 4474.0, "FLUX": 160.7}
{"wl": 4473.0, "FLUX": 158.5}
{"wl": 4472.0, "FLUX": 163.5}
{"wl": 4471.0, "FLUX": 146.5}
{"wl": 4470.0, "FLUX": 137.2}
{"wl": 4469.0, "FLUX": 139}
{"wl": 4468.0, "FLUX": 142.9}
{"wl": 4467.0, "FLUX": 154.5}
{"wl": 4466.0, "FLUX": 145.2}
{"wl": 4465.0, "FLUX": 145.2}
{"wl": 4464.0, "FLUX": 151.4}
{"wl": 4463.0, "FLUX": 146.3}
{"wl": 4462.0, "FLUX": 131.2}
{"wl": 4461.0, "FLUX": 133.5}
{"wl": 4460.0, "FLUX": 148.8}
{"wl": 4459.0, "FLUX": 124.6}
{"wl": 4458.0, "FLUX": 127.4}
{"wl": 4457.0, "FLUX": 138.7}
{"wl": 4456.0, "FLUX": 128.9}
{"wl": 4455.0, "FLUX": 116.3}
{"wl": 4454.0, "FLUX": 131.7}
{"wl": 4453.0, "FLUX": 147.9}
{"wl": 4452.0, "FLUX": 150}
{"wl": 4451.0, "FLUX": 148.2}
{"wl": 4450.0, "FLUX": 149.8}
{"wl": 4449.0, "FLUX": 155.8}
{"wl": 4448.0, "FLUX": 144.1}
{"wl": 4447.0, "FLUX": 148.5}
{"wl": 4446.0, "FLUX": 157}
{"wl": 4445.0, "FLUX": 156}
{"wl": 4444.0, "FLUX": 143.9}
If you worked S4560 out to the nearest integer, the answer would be -45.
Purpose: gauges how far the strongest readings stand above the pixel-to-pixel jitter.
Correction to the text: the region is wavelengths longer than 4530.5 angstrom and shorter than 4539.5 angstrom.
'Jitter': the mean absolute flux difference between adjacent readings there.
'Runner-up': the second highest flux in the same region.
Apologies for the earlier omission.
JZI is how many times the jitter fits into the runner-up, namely 21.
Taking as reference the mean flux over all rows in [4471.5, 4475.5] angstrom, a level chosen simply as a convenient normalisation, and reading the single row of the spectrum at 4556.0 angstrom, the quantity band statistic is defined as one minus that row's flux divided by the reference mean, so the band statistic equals 0.11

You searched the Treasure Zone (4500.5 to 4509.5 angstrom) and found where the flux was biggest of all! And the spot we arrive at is 4504.0 angstrom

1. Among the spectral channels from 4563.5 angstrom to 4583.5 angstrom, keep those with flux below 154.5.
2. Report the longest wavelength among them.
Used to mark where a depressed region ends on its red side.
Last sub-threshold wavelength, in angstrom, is 4583.0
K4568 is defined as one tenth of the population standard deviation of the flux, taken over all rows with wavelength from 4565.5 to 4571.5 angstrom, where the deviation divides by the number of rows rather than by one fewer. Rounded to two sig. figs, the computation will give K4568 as 0.34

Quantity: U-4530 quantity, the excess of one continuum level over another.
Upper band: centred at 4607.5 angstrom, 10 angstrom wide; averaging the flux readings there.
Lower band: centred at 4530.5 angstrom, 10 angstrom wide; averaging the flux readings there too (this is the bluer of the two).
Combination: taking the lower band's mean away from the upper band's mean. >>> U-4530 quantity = 20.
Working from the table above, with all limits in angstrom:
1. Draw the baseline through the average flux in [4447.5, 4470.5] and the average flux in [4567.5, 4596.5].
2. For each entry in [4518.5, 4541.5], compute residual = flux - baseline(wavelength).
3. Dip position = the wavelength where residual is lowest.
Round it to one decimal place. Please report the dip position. 4535.0 angstrom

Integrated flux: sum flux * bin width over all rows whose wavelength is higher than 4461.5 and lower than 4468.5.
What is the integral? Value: 1017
